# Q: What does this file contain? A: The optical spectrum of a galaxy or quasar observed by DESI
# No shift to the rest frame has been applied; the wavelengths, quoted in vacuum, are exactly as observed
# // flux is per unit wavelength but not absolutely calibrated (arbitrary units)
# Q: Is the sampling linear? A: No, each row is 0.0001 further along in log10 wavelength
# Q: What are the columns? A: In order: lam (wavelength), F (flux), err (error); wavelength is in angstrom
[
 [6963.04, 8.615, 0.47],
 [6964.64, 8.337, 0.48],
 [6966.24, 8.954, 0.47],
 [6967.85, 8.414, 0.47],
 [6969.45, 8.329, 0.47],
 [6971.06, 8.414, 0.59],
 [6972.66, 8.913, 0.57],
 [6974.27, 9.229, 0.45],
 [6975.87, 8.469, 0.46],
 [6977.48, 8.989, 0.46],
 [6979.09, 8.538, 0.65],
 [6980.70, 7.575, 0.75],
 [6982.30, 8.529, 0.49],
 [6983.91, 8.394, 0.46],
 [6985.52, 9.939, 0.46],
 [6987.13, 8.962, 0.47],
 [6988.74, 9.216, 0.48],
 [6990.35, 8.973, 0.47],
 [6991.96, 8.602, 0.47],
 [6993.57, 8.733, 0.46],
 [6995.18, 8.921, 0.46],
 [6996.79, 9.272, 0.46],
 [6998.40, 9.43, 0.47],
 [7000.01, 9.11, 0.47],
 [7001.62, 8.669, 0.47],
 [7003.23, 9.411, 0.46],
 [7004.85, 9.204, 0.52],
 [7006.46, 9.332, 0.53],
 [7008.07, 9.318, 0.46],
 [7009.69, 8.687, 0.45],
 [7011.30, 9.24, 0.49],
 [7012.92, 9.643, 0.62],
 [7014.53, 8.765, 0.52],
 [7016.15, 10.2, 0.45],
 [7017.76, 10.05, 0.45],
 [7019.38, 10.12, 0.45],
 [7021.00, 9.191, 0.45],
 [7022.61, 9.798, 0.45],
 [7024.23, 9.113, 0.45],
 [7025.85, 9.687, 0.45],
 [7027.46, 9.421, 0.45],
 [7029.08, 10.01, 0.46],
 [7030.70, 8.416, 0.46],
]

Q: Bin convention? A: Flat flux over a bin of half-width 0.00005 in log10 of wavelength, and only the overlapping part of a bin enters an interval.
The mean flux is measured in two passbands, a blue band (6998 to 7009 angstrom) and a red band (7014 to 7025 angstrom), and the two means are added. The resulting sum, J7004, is 18.8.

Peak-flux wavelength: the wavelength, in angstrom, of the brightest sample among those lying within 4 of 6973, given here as 6974.27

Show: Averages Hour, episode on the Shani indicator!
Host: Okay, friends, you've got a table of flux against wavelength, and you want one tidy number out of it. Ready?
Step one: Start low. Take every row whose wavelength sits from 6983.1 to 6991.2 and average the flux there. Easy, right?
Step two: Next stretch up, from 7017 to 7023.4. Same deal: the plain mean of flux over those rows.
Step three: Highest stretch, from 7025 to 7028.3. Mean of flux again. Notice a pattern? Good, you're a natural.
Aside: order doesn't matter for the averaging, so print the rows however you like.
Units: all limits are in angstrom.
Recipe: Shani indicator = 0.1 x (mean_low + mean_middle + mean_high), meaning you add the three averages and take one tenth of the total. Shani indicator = 2.84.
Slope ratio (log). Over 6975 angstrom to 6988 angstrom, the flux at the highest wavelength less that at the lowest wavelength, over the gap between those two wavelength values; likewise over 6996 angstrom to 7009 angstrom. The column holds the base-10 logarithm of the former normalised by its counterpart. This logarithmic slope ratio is 1.03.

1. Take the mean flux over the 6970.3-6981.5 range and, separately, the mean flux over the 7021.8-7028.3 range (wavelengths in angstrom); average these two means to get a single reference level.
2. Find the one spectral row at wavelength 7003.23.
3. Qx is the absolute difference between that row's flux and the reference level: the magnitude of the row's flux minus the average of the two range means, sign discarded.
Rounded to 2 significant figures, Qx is 0.36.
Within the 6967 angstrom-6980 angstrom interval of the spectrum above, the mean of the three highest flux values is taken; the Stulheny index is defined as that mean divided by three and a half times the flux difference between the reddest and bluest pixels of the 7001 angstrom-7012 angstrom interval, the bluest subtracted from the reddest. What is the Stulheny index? 5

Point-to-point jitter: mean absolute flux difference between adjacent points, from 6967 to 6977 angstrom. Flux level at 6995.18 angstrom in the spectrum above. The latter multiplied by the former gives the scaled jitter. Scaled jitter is 3.1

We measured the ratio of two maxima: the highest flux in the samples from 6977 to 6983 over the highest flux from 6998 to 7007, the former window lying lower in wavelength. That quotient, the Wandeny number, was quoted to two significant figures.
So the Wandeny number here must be 0.95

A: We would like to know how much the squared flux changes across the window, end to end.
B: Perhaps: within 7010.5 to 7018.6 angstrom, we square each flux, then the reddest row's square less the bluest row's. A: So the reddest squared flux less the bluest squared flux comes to 16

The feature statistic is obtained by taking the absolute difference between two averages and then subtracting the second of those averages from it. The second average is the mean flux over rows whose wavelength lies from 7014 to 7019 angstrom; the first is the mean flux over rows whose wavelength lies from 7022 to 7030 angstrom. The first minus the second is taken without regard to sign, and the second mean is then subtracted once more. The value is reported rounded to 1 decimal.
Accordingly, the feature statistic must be -9.6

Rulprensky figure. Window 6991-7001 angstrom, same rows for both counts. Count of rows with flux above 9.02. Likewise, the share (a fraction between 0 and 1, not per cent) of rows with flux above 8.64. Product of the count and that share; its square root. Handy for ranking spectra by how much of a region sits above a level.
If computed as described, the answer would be 1.58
